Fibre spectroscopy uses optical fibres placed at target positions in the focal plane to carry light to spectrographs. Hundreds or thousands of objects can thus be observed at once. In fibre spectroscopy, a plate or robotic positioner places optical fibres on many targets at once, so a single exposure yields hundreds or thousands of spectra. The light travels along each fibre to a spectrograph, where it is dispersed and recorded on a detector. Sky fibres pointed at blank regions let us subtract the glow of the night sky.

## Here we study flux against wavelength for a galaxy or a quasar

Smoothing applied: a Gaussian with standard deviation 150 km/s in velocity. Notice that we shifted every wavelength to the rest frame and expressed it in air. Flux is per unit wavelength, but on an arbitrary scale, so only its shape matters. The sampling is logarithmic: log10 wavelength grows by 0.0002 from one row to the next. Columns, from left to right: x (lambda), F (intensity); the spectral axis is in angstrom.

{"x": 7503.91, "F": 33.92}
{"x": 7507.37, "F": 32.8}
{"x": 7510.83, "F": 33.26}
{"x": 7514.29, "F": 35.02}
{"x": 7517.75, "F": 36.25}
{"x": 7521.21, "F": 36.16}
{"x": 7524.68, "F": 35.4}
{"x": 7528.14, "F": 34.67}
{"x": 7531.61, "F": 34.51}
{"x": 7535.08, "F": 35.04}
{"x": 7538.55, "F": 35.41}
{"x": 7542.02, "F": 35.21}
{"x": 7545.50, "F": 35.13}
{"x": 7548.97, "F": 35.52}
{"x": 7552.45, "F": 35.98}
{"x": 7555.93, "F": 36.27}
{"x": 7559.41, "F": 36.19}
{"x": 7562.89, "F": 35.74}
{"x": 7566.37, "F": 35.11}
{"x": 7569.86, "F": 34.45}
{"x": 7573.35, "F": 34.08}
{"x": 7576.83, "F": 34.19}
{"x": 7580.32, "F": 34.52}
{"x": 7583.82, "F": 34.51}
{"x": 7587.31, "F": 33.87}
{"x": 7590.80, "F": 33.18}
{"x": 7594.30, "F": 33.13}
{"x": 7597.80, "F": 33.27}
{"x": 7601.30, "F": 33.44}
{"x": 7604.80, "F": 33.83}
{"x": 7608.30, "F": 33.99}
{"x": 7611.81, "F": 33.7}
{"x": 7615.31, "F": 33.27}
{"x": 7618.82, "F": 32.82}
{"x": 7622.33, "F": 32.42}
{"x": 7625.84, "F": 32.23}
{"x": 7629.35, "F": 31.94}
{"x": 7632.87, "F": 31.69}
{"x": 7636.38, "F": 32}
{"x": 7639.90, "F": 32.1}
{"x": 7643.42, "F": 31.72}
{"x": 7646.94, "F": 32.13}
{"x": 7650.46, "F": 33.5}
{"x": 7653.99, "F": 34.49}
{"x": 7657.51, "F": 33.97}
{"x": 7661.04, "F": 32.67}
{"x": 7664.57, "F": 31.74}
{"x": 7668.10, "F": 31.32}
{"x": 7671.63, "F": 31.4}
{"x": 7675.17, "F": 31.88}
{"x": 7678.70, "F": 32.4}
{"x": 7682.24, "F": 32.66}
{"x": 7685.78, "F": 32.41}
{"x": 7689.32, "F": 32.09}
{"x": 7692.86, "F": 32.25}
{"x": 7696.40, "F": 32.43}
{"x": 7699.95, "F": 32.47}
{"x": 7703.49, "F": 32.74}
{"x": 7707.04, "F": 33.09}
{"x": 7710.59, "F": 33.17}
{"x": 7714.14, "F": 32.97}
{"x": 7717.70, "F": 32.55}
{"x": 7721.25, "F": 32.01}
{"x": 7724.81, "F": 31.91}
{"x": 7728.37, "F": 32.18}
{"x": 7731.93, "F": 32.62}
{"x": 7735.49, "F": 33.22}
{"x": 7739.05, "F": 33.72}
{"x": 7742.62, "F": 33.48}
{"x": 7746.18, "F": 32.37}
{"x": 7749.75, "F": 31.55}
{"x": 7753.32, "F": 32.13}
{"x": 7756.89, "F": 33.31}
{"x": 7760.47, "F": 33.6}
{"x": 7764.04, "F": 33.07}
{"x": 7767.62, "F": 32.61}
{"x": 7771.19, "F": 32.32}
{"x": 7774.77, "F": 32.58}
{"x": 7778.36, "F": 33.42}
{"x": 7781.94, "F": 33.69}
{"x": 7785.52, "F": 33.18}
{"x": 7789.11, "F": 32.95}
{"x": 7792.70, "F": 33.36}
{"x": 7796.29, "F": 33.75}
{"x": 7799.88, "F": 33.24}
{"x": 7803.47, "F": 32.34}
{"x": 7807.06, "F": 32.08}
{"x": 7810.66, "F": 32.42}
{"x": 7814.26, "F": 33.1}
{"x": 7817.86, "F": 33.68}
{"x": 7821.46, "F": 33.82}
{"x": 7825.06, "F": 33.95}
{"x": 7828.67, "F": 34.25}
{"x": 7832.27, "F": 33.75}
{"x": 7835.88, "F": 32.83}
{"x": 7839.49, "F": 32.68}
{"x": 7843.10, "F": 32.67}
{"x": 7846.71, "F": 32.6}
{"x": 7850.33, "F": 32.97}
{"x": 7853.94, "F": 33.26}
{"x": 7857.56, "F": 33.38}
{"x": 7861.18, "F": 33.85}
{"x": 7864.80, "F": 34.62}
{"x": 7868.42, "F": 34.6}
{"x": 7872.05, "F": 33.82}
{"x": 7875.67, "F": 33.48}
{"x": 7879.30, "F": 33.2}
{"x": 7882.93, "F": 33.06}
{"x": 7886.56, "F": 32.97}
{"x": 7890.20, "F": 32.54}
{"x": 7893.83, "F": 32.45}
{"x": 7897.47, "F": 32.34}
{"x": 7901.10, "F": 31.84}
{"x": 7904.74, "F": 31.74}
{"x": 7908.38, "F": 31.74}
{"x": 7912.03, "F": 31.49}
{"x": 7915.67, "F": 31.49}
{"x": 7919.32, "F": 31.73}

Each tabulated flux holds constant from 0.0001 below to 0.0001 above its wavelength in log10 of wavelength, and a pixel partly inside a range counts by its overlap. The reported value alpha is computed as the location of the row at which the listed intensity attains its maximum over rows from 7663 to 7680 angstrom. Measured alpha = 7678.70 angstrom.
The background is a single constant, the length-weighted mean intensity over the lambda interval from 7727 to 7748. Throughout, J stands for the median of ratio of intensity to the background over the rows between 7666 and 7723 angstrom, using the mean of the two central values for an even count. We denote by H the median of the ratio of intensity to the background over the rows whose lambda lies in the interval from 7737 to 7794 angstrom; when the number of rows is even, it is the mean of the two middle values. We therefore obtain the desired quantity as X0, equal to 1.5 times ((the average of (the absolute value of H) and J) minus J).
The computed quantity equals 0.016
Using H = 1.01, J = 0.984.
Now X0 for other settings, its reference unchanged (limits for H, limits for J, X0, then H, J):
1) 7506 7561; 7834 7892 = 0.050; 1.07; 1.005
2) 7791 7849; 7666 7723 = 0.017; 1.01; 0.984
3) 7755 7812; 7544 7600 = -0.032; 1.01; 1.047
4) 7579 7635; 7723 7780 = 0.015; 1.01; 0.990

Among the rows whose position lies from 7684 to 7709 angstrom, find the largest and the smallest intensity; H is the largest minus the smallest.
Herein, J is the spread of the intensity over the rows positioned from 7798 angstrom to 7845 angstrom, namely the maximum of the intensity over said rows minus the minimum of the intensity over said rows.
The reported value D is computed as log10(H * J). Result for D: 0.34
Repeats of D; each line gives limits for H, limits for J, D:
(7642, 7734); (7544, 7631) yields 1.14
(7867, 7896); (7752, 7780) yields 0.50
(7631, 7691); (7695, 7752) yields 0.84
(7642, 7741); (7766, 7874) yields 0.91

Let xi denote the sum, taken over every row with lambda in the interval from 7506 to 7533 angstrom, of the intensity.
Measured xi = 278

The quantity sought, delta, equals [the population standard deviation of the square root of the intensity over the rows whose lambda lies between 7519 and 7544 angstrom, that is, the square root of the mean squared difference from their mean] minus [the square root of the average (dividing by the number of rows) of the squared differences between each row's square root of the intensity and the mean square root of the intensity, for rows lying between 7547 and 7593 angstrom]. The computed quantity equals -0.04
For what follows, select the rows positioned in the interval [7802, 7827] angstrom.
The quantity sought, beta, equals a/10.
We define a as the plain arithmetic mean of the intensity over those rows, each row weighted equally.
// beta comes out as 3.31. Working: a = 33.1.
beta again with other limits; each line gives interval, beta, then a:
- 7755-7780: 3.30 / 33.0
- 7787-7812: 3.29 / 32.9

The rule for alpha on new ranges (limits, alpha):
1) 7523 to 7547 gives 7538.55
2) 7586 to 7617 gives 7608.30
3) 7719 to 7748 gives 7739.05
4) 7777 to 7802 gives 7796.29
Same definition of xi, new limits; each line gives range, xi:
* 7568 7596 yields 272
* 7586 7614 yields 268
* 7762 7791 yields 264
